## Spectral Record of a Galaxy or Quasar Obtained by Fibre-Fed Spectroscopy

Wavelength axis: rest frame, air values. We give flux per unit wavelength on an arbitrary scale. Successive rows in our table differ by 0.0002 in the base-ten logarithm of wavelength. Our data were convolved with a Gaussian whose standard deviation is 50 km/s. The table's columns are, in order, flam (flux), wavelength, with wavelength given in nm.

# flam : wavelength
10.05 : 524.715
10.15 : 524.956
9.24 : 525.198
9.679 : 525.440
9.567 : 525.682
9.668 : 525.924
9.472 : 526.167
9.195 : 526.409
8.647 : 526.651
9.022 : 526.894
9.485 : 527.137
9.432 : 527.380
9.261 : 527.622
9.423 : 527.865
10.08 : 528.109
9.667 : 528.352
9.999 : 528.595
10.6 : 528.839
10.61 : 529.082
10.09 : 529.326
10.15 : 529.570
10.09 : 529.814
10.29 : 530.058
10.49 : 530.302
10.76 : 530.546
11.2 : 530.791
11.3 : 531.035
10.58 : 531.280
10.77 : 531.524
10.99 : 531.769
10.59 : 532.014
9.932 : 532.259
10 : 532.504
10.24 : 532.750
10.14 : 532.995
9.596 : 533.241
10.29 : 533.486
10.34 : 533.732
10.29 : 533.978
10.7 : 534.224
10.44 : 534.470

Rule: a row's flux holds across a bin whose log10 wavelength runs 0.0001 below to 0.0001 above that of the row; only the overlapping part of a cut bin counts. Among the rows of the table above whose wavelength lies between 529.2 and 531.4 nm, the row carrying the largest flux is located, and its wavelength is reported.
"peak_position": 531.035 nm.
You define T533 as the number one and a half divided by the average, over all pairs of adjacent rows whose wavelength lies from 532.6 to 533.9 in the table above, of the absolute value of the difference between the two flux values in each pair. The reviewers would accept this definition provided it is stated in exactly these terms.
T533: 4.3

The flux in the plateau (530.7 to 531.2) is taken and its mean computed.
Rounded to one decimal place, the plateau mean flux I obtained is 11.2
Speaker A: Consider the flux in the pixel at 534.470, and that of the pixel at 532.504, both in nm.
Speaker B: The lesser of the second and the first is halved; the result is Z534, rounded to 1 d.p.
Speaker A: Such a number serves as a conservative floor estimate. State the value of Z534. 5.0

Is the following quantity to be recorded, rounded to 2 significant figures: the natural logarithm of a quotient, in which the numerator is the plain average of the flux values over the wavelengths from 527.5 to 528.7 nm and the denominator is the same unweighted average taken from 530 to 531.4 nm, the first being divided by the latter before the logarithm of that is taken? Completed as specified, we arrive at -0.11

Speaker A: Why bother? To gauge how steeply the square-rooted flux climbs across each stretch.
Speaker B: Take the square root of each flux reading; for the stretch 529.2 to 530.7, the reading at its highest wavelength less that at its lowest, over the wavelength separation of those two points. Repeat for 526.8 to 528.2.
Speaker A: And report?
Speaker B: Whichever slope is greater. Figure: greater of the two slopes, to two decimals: 0.14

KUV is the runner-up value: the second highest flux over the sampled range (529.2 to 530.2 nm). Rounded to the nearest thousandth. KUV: 10.150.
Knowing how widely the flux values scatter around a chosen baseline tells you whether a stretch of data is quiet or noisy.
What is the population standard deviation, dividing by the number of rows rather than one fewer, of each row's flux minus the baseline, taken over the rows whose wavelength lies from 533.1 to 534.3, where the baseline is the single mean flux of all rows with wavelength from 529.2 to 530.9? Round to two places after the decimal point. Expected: 0.36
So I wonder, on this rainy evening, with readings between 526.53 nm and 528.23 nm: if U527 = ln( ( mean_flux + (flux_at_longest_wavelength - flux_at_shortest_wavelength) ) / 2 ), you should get 1.68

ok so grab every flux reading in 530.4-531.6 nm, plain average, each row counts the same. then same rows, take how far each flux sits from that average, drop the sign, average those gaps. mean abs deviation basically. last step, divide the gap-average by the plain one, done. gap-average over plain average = 0.024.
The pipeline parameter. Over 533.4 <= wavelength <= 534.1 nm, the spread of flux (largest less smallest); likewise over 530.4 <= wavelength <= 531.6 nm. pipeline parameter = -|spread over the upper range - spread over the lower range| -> -0.7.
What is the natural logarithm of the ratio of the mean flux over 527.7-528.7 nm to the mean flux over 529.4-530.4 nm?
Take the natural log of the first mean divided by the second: -0.05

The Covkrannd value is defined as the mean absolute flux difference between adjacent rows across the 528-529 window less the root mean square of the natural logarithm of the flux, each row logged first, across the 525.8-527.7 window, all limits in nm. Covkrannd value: -1.78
